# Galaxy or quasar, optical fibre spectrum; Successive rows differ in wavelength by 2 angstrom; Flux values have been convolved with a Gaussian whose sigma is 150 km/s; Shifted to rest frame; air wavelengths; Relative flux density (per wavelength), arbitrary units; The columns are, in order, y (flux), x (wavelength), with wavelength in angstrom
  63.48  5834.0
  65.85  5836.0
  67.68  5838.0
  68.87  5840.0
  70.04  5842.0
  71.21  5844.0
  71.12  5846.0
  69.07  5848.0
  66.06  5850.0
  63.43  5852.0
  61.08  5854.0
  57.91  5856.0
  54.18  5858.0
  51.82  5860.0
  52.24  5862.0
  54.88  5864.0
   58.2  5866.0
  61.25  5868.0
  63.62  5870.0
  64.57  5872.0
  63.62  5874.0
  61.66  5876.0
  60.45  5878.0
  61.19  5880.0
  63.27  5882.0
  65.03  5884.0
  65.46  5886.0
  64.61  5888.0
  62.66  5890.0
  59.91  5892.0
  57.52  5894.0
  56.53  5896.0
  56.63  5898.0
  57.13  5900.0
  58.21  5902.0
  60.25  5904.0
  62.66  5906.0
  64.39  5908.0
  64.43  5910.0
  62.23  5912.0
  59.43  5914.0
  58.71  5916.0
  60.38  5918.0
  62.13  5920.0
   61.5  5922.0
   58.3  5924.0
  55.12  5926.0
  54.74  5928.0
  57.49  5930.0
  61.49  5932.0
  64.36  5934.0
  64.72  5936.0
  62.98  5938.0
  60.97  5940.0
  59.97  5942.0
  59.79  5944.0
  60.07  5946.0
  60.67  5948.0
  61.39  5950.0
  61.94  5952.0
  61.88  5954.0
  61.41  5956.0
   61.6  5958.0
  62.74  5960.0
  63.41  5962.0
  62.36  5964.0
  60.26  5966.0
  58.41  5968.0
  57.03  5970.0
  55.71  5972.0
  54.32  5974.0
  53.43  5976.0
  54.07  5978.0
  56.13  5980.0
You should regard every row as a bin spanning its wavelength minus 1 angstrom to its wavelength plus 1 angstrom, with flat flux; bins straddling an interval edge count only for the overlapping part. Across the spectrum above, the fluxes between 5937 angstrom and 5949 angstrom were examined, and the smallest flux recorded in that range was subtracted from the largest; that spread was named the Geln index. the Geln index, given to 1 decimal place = 3.2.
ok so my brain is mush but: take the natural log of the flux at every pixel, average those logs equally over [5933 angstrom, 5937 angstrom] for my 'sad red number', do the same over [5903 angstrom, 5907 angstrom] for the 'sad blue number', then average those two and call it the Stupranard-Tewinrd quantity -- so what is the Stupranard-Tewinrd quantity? 4.14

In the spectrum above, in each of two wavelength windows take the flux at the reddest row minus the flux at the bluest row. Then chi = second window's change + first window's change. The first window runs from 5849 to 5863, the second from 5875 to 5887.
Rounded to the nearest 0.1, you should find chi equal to -10.0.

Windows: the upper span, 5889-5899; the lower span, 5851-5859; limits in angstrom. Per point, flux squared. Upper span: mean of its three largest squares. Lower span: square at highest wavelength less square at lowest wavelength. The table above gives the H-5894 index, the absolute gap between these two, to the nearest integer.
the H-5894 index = 4696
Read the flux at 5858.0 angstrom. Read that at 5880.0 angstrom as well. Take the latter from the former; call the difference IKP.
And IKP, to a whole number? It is -7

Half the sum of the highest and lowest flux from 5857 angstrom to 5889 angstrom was 58.6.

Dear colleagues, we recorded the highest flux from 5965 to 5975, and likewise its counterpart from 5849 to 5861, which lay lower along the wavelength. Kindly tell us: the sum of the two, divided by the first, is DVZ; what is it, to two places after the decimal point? 2.10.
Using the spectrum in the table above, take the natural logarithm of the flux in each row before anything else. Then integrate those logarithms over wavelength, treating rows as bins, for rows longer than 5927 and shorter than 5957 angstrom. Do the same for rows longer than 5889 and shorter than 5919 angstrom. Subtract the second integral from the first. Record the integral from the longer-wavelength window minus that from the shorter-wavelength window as 0.43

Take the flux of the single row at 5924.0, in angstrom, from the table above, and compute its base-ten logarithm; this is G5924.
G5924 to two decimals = 1.77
